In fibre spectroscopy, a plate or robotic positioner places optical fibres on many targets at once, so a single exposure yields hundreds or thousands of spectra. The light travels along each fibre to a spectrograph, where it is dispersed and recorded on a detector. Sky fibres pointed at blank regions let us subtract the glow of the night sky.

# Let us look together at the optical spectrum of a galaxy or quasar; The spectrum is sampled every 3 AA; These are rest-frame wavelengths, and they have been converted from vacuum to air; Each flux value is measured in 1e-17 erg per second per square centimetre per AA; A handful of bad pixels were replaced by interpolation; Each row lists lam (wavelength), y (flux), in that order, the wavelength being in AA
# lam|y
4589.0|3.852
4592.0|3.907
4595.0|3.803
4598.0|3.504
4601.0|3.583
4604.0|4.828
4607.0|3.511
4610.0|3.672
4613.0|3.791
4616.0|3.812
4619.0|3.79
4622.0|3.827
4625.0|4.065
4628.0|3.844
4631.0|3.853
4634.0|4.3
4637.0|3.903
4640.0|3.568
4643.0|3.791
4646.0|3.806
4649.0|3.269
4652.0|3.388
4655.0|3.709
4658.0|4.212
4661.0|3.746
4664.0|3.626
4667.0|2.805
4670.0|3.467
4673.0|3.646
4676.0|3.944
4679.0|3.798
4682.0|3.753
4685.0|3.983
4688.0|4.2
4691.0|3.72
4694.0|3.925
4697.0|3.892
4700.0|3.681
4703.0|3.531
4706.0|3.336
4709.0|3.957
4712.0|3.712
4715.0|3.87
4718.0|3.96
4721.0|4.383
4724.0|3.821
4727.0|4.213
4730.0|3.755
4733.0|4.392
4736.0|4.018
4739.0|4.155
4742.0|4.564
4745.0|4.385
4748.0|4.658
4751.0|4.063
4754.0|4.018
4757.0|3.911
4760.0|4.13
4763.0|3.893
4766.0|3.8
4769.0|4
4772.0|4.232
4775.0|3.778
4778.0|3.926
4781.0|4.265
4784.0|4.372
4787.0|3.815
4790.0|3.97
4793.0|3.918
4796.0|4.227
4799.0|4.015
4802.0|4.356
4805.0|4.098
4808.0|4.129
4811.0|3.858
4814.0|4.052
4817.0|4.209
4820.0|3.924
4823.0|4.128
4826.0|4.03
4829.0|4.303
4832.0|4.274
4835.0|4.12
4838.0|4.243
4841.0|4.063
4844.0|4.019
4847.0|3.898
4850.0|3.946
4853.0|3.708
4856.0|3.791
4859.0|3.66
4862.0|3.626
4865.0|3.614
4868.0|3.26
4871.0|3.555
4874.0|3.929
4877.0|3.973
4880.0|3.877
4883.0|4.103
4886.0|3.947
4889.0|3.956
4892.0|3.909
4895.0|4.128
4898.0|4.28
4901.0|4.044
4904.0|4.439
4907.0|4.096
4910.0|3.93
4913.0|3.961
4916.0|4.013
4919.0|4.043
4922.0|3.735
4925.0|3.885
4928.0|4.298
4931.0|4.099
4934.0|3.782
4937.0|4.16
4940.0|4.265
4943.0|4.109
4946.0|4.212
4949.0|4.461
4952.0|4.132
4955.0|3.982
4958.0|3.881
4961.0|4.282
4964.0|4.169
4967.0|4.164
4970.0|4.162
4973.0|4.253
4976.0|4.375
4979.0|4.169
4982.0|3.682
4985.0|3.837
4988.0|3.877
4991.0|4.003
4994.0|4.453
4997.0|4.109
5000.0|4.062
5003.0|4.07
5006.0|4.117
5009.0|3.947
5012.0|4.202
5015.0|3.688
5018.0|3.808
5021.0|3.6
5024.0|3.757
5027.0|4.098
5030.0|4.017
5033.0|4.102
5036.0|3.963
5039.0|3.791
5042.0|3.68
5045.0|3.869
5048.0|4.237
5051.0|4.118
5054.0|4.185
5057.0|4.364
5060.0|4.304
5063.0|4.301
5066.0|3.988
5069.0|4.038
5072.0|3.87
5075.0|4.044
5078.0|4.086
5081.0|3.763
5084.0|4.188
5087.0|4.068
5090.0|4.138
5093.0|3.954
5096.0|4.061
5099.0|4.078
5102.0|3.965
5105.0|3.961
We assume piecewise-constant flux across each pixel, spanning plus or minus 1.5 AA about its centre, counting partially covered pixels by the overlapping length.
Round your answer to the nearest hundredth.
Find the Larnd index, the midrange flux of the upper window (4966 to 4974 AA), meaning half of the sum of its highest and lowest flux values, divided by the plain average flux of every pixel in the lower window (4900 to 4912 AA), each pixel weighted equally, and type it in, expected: 1.02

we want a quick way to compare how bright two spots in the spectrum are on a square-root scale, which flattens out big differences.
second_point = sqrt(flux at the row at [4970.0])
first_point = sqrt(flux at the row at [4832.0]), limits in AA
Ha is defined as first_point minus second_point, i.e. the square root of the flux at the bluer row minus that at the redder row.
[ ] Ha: 0.03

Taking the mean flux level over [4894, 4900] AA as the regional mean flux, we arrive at 4.20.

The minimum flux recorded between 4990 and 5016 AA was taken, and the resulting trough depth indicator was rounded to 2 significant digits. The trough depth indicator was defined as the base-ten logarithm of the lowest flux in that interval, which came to 0.57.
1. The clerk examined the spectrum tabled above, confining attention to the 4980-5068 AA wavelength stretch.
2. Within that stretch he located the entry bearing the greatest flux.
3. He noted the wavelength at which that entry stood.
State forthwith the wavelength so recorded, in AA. 4994.0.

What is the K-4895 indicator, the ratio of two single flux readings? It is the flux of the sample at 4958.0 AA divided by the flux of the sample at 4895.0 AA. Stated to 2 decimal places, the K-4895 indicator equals 0.94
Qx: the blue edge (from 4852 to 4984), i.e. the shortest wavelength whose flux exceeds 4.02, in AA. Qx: 4883.0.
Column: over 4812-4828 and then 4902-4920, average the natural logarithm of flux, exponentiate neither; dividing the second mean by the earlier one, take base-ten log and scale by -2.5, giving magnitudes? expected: -0.002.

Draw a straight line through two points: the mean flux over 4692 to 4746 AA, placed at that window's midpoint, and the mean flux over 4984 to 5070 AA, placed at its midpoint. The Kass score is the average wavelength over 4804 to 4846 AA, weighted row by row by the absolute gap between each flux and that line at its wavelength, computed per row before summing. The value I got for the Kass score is 4825.0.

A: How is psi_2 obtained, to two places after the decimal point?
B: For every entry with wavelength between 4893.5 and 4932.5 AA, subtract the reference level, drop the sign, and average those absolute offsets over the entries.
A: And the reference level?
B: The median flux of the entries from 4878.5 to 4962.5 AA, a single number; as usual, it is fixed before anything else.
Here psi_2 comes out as 0.14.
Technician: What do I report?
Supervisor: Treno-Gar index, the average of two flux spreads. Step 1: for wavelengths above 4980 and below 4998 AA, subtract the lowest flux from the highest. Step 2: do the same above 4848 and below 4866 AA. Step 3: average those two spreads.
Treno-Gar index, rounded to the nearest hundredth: 0.55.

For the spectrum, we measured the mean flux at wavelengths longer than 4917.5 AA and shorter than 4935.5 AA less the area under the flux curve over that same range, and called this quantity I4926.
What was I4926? -68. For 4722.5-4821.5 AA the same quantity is -401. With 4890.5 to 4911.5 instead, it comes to -82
